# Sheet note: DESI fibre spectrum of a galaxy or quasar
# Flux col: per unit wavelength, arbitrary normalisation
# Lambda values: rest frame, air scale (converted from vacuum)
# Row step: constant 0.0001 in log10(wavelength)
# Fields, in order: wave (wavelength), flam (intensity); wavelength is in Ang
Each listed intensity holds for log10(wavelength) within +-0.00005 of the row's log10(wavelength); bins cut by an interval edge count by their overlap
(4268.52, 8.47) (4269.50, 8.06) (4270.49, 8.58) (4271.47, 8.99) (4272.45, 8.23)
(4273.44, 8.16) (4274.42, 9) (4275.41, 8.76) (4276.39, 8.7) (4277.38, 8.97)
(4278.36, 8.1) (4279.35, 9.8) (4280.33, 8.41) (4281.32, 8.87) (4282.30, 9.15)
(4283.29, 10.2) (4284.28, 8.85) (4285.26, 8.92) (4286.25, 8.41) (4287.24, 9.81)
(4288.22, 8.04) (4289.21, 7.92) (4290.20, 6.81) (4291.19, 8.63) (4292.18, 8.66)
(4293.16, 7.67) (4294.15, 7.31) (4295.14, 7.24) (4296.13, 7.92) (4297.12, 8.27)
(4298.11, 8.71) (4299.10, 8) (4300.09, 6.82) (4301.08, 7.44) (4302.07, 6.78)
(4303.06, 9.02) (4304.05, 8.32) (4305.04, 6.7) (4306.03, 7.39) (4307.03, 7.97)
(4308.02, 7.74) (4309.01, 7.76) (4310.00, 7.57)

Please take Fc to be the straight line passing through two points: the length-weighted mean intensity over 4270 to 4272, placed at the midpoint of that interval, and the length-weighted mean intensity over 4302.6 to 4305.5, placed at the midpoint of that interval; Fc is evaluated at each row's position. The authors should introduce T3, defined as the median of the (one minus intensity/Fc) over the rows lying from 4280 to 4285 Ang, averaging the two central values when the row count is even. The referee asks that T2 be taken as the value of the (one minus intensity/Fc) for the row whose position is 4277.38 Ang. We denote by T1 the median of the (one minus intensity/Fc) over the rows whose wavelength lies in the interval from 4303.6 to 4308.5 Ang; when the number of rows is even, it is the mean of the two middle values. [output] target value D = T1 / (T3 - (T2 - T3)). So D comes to -0.5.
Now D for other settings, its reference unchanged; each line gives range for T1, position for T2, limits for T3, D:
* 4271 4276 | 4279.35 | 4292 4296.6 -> 0.0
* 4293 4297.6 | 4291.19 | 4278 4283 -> -2.1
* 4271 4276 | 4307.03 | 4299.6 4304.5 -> 0.0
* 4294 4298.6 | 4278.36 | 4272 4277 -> -0.5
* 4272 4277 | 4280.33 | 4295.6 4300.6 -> -0.2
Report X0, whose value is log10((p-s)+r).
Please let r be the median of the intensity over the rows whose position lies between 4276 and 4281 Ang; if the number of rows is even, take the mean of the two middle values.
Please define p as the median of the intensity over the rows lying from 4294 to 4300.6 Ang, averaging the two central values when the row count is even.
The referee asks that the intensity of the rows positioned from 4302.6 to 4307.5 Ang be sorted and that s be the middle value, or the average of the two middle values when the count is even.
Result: 0.94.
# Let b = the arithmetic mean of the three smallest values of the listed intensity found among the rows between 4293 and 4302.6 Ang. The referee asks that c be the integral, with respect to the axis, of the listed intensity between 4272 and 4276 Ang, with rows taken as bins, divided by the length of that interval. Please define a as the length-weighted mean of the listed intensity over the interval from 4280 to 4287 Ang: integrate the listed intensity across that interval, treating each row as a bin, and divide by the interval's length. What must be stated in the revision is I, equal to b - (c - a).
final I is 7.4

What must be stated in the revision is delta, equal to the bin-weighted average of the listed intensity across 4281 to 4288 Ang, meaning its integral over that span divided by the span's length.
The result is 9.1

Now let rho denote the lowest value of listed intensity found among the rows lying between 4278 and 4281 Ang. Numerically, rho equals 8.1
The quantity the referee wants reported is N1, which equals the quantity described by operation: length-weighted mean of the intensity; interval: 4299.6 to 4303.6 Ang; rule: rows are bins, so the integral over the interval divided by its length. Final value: 7.5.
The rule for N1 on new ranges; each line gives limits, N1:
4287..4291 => 8.1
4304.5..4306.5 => 7.1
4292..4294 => 8.0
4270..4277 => 8.6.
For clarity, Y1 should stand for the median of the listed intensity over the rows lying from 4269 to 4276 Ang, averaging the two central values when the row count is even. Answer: 8.6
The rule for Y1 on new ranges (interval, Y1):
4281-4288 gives 8.9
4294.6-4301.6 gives 7.9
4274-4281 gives 8.8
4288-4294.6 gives 7.9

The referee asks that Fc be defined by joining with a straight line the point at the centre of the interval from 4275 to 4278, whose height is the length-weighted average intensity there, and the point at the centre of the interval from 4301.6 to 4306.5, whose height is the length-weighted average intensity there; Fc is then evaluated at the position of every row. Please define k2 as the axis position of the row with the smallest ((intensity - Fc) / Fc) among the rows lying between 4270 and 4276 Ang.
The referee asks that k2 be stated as 4273.44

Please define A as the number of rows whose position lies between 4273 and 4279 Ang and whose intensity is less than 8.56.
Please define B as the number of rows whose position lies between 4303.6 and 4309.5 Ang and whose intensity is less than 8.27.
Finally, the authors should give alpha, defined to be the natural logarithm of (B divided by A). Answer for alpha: 0.9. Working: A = 2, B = 5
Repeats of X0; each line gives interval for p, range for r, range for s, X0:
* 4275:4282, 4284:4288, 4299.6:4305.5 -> 1.02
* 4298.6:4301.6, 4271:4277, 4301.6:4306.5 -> 0.94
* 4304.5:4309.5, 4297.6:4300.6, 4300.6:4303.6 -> 0.92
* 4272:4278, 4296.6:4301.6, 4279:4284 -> 0.88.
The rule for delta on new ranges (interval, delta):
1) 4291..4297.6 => 7.9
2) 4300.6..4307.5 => 7.7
